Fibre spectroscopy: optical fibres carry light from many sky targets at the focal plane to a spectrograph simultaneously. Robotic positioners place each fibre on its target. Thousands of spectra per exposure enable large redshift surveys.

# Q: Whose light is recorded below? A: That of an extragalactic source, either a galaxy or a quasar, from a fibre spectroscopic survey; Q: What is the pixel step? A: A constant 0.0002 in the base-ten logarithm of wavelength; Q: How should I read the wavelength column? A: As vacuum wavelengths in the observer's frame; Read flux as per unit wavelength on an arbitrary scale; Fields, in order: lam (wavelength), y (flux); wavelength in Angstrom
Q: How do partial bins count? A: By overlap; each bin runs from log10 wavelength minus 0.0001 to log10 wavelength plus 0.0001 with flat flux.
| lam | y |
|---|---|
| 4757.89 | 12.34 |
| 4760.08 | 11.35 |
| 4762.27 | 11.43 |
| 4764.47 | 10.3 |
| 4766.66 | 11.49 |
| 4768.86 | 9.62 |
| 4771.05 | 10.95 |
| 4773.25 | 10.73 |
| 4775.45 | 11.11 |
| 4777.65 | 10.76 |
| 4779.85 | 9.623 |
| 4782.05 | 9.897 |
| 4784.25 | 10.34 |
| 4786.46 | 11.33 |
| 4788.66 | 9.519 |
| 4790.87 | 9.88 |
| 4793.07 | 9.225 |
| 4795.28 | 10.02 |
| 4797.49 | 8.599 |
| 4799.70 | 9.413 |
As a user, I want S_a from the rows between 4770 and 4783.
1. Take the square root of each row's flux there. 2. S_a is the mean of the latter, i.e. 3.24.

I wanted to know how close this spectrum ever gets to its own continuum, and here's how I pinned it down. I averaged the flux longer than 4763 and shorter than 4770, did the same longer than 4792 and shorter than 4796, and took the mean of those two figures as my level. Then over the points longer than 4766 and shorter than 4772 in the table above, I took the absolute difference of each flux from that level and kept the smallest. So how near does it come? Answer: 0.43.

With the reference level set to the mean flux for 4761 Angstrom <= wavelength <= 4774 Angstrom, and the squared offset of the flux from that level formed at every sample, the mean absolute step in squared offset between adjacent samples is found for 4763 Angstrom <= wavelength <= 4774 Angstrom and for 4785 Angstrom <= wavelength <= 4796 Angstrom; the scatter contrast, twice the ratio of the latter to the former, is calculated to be 4.5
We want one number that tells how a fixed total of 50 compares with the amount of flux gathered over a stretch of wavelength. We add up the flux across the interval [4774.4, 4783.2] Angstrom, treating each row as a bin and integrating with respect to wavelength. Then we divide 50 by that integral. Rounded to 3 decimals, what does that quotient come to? 0.549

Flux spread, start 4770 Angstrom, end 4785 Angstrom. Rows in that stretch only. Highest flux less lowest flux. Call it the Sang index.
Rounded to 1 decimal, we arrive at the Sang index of 1.5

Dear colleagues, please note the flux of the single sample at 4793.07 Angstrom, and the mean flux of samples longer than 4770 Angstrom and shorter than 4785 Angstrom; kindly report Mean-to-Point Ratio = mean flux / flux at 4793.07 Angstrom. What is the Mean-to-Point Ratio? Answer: 1.14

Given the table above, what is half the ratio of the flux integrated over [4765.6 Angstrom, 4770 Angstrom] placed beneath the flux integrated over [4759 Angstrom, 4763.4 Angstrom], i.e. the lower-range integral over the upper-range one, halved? 0.539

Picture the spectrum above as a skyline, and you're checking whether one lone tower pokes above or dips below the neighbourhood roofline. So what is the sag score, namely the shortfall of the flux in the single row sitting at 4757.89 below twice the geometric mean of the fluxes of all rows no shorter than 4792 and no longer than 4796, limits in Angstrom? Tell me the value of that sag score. 6.9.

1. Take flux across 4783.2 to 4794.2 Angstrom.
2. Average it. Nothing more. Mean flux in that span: 10.1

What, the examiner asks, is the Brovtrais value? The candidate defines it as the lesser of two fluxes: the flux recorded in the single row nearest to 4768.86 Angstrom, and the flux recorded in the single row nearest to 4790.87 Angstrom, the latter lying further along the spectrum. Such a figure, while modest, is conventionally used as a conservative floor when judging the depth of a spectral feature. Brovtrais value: 9.6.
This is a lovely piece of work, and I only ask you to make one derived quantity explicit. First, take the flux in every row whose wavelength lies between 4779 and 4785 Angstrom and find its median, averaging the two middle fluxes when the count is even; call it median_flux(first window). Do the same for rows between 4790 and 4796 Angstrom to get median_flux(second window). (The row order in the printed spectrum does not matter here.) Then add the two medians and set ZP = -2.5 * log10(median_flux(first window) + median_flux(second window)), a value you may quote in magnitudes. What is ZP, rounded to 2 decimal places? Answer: -3.24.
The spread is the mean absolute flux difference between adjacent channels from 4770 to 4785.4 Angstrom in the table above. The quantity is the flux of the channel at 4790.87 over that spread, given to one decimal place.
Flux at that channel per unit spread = 21.1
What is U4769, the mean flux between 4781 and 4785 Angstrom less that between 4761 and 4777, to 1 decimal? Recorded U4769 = -0.7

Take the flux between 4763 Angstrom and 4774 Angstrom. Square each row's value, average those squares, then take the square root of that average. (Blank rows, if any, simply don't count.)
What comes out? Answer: 10.6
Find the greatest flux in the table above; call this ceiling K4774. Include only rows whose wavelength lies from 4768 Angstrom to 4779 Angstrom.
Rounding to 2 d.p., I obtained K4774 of 11.11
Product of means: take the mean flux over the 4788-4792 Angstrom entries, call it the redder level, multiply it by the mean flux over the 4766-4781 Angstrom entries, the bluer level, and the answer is 103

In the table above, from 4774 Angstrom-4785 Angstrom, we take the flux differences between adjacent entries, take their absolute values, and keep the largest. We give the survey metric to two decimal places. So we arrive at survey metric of 1.14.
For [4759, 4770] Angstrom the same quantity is 1.87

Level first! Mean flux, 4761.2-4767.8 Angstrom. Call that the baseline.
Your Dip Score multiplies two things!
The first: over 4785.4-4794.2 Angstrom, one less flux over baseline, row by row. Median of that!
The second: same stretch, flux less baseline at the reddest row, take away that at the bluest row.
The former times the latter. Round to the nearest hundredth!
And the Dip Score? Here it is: -0.26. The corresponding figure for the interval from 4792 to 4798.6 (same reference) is -0.10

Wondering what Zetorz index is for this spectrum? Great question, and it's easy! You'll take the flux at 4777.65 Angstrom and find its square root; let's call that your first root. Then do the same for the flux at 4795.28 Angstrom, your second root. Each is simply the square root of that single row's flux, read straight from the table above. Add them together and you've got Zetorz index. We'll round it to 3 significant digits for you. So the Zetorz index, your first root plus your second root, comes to 6.45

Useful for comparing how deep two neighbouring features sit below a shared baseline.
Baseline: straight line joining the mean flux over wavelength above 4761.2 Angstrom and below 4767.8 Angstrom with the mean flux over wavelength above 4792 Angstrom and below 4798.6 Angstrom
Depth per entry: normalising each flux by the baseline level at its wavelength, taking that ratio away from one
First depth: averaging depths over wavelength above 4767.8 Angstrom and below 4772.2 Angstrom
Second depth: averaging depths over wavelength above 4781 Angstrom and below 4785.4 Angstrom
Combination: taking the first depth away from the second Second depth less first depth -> -0.06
